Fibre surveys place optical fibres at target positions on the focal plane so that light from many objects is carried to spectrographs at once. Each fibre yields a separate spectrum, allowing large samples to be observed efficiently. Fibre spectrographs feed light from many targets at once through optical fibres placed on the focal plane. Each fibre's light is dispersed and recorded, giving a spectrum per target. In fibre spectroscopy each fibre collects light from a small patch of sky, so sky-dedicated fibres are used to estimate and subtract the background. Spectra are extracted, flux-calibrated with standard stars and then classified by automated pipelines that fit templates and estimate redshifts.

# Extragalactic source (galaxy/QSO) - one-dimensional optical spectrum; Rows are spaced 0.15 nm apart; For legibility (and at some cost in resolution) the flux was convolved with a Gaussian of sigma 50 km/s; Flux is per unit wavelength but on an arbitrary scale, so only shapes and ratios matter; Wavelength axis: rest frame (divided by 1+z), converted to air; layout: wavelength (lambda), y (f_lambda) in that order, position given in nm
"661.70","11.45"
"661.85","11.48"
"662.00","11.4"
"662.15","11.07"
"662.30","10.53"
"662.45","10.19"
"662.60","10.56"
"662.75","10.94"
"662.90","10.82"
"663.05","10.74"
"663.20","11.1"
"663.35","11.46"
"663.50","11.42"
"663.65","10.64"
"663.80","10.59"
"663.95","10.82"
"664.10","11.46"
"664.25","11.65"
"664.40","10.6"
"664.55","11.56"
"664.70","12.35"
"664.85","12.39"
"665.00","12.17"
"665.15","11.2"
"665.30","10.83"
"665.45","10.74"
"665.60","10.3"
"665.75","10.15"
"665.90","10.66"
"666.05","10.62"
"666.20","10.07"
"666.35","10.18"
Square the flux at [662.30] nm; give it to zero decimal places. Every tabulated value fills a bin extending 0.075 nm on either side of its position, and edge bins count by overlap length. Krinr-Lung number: 111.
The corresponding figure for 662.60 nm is 112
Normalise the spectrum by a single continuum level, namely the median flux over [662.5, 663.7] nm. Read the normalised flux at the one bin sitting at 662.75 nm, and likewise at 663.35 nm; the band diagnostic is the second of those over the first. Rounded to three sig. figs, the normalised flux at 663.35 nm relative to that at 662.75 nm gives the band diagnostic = 1.05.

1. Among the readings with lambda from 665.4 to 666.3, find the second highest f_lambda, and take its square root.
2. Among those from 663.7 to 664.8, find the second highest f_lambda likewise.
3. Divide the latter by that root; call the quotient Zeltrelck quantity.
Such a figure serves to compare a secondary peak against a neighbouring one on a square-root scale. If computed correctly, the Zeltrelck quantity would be 3.57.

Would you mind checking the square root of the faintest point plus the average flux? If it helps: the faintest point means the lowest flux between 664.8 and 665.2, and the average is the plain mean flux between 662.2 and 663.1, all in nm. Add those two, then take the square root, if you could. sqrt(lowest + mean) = 4.67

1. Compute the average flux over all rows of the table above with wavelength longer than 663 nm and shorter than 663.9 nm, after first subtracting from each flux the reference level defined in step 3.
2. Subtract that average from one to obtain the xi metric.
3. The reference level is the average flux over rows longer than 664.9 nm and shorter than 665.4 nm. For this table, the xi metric 1.4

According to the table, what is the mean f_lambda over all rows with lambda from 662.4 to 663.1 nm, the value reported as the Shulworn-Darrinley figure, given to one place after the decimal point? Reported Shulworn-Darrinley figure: 10.7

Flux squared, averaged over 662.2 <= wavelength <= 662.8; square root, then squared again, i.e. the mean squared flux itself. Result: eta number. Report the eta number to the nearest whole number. 111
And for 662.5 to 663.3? 117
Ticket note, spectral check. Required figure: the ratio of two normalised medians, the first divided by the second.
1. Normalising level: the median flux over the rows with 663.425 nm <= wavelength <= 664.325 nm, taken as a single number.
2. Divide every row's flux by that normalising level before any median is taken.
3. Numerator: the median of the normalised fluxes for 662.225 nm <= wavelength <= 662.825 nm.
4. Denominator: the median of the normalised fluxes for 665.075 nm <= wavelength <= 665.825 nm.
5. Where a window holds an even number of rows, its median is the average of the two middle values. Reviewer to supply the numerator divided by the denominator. 0.98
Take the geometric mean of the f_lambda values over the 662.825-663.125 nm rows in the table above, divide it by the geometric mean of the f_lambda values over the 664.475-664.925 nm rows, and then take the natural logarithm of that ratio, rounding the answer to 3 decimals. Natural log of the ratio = -0.115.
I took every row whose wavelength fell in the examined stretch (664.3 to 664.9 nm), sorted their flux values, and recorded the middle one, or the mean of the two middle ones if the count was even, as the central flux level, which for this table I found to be 12.0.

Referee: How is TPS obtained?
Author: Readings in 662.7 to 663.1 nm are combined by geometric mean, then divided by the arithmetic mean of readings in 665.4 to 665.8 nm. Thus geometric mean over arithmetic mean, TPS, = 1.04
